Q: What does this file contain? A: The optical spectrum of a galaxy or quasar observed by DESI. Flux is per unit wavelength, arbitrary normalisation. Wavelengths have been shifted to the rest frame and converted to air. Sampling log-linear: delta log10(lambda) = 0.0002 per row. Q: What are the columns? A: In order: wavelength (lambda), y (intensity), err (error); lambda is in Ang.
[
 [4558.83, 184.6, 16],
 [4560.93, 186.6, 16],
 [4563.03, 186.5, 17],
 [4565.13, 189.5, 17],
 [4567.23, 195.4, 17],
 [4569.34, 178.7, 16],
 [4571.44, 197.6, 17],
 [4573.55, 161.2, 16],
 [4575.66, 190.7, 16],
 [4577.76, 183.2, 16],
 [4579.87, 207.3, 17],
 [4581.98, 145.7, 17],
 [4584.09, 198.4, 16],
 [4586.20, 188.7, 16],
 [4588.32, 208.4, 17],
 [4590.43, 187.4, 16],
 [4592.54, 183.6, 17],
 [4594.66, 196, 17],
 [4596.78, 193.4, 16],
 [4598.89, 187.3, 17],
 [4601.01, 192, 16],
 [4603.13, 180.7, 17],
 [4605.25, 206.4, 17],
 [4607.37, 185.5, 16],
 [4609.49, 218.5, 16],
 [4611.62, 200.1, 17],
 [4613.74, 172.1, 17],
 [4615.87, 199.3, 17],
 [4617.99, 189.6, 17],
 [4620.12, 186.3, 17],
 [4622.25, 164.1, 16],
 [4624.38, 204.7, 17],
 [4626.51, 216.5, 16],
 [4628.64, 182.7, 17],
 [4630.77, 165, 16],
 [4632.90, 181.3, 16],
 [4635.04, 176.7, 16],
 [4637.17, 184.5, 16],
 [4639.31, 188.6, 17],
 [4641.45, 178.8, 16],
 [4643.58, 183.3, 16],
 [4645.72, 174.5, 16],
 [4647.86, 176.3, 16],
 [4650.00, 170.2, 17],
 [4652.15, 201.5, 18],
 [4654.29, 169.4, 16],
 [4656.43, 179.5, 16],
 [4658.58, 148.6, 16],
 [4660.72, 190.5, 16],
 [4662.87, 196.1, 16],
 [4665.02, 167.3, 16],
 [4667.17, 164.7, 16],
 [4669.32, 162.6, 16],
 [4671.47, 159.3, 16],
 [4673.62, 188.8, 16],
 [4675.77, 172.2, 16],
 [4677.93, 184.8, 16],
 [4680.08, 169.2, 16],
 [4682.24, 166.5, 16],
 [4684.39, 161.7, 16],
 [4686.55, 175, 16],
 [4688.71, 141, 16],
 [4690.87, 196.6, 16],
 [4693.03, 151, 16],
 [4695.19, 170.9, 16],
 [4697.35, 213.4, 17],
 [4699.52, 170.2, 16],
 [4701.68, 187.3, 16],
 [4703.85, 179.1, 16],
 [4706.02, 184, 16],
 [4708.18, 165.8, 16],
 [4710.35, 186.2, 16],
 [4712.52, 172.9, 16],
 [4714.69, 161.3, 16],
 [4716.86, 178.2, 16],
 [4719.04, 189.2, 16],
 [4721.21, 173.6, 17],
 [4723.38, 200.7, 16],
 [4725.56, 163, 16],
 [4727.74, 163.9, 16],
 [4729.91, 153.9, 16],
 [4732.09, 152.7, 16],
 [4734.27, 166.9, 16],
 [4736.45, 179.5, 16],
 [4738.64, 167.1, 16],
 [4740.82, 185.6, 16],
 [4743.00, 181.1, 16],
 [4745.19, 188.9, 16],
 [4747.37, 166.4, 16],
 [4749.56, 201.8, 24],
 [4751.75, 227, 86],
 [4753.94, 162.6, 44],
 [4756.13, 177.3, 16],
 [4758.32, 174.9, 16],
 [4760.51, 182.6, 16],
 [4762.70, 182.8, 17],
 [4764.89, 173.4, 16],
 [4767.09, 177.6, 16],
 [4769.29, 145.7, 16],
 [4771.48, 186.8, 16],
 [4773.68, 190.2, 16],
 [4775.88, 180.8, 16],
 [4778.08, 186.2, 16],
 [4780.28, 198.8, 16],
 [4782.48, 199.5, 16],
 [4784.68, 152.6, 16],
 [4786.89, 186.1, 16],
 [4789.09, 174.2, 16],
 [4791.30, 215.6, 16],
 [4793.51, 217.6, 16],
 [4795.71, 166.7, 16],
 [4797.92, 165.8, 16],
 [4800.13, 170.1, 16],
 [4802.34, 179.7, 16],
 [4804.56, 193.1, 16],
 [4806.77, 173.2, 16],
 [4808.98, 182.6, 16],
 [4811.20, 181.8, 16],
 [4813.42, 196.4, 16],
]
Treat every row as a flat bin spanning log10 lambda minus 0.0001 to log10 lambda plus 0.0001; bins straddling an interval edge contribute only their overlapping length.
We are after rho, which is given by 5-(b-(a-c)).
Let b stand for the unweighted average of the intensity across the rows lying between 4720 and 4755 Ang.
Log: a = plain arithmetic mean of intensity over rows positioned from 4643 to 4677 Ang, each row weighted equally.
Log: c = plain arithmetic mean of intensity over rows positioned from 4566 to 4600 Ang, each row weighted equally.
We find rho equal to -185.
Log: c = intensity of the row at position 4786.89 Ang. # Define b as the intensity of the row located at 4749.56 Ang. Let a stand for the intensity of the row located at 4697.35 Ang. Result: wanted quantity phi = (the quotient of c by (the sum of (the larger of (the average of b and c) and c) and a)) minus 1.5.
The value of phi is -1.04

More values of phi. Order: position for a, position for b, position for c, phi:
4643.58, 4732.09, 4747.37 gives -1.02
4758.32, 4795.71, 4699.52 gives -1.01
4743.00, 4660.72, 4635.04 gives -1.02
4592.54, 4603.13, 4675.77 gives -1.02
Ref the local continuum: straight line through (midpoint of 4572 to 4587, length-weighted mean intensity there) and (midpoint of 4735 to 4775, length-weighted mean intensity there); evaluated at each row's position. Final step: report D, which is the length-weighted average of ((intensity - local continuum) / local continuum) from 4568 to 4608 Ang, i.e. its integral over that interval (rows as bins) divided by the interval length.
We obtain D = 0.031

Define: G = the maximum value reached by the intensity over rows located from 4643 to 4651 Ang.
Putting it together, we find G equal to 183.3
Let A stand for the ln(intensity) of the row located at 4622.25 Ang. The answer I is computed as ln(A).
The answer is 1.63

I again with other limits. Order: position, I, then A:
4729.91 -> 1.62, 5.04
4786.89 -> 1.65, 5.23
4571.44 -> 1.67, 5.29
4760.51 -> 1.65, 5.21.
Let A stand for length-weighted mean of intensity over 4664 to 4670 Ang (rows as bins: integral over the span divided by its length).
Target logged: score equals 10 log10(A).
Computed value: 22.2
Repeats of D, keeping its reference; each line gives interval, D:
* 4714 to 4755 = -0.019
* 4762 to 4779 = -0.014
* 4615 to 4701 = -0.020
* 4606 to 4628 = 0.063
